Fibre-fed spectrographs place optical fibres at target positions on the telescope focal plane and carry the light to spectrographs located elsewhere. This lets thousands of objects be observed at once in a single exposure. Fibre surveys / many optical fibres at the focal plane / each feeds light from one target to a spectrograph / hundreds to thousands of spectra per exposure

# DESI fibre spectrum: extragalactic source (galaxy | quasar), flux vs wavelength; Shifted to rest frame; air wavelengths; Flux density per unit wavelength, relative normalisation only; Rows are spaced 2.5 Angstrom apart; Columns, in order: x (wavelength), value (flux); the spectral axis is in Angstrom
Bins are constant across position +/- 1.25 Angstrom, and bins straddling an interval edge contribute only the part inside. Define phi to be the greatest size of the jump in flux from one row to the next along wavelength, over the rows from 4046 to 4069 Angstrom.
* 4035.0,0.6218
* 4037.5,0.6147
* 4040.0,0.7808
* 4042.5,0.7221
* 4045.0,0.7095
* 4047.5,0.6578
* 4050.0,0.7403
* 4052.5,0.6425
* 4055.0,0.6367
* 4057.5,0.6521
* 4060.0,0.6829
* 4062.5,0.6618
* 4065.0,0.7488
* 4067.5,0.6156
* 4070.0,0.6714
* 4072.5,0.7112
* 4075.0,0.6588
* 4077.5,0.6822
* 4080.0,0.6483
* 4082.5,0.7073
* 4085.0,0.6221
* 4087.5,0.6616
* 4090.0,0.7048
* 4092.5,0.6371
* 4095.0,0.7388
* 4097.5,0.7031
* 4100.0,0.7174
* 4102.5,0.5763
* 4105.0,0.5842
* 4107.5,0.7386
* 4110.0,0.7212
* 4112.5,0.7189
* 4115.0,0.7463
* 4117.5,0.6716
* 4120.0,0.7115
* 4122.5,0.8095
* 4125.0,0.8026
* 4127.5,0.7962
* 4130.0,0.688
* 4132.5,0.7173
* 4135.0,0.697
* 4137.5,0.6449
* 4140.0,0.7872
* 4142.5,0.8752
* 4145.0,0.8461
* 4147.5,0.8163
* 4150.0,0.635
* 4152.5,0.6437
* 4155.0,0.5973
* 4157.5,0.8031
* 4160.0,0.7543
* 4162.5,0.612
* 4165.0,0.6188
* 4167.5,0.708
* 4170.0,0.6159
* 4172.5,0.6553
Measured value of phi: 0.13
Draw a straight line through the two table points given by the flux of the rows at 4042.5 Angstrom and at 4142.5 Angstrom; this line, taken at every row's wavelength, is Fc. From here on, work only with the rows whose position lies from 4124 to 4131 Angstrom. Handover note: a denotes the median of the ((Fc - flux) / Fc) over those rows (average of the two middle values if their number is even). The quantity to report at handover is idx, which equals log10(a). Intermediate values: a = 0.066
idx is -1.18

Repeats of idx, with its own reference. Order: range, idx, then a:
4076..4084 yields -0.92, 0.121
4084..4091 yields -0.79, 0.164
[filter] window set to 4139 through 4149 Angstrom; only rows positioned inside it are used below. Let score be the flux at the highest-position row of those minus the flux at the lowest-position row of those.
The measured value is 0.03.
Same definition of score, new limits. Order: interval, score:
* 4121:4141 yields -0.02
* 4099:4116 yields 0.03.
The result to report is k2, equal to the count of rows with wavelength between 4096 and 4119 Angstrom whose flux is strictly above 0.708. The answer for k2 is 5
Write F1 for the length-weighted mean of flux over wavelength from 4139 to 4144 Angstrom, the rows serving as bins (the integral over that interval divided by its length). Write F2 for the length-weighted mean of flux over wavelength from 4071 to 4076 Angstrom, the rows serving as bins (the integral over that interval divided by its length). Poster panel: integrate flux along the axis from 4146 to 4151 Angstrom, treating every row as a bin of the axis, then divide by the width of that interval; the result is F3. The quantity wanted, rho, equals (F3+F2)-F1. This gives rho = 0.59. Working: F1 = 0.83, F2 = 0.686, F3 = 0.74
